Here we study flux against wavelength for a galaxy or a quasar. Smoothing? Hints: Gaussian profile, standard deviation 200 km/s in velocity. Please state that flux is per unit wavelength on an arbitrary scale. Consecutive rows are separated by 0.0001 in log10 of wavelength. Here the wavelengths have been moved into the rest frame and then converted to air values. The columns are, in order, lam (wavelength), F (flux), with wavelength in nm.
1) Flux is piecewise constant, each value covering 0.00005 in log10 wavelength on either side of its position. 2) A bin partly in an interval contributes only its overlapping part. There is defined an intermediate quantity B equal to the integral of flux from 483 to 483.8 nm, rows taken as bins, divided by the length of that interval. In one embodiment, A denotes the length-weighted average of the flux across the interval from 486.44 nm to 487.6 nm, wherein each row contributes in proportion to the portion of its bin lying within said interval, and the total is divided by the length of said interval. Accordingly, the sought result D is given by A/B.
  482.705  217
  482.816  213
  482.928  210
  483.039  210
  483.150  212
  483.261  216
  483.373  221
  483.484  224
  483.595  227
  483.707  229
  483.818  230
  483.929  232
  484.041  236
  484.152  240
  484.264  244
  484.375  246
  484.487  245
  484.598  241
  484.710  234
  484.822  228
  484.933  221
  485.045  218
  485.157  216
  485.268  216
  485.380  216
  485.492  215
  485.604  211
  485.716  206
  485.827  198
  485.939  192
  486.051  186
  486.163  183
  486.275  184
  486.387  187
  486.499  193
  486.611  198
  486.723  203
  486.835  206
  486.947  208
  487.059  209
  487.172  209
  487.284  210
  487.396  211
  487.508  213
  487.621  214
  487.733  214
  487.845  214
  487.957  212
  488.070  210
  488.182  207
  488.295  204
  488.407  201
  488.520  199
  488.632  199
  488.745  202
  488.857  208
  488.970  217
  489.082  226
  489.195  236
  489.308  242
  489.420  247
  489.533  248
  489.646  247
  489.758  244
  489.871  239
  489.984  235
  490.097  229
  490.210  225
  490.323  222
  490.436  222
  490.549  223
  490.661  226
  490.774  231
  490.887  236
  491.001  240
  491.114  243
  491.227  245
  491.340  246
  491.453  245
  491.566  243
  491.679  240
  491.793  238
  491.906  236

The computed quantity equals 0.93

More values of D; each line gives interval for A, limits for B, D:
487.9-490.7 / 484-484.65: 0.92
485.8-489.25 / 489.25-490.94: 0.87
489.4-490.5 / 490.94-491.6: 0.97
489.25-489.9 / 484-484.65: 1.01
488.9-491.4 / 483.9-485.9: 1.04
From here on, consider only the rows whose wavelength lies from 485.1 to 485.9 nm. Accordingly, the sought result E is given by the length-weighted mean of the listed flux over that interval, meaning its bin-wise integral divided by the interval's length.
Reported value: 211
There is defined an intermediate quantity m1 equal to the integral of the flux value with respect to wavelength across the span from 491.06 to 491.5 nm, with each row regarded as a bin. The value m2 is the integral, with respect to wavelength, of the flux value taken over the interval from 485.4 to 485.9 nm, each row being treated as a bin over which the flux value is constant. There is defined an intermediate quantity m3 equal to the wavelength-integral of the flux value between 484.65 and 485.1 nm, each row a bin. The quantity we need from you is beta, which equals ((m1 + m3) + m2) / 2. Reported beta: 156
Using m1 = 108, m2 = 104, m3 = 101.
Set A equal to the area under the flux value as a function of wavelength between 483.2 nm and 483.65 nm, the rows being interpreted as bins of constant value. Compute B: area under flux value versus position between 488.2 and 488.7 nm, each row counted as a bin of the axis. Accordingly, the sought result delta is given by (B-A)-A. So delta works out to -99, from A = 100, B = 101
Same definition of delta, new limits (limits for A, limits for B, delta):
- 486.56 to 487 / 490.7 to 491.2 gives -61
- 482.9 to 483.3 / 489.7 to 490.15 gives -63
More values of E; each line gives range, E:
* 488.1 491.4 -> 227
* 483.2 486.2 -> 221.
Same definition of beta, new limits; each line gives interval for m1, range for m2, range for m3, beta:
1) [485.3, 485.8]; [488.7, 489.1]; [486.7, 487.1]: 137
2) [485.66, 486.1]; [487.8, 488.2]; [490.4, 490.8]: 130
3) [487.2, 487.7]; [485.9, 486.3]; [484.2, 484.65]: 145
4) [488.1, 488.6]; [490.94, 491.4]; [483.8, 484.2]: 154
